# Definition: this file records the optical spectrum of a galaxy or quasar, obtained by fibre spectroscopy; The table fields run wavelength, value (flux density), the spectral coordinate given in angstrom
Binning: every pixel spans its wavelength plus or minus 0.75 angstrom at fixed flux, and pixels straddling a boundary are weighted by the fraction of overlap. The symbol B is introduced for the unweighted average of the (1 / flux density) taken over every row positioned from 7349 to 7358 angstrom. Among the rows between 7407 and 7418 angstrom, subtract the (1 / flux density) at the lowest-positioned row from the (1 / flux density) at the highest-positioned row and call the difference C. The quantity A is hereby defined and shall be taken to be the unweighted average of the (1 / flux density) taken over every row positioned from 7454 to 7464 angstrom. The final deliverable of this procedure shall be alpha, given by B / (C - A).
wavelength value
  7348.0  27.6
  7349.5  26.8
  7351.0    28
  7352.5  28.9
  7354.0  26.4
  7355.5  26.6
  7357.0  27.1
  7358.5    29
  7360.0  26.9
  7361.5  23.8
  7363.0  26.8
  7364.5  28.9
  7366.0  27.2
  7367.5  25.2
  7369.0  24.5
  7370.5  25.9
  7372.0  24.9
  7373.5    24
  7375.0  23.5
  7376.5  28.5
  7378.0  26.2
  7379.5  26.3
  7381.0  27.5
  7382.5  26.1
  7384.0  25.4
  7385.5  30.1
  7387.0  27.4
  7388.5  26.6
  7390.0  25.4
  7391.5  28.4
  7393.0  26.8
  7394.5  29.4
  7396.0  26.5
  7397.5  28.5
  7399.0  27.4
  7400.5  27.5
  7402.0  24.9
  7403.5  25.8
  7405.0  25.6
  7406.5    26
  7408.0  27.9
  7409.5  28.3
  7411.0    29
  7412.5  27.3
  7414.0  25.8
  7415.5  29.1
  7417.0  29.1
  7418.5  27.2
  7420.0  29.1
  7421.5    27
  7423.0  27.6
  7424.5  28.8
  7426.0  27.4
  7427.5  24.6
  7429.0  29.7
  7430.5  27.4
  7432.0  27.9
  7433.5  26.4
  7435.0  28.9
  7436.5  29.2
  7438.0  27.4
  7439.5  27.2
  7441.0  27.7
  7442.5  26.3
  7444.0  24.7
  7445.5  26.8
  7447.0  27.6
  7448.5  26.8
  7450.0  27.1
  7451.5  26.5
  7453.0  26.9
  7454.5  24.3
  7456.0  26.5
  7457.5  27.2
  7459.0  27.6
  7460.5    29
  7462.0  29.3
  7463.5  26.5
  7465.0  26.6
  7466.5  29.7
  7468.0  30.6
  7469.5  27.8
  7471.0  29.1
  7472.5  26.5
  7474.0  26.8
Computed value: -0.96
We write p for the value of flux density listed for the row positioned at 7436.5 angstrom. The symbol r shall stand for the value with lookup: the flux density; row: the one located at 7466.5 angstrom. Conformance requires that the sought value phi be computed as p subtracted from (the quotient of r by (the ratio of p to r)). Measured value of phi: 1.0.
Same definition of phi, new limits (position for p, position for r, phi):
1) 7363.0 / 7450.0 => 0.6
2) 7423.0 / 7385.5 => 5.2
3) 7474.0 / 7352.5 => 4.4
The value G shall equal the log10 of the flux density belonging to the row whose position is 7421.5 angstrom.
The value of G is 1.43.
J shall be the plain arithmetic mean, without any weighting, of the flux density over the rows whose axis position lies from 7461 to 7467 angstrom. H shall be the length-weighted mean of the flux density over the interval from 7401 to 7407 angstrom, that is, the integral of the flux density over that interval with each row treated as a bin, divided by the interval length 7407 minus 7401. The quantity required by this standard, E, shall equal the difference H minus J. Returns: -2.4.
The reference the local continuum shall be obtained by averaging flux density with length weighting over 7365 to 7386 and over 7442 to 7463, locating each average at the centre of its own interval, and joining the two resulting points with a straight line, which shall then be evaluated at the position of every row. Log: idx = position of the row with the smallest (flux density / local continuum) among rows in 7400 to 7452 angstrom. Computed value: 7444.0 angstrom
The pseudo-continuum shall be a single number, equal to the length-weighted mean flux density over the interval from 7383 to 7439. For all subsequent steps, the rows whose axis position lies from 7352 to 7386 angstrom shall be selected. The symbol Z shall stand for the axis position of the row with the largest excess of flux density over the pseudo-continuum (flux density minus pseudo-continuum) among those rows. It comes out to 7385.5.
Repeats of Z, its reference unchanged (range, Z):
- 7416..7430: 7429.0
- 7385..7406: 7385.5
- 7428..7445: 7429.0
